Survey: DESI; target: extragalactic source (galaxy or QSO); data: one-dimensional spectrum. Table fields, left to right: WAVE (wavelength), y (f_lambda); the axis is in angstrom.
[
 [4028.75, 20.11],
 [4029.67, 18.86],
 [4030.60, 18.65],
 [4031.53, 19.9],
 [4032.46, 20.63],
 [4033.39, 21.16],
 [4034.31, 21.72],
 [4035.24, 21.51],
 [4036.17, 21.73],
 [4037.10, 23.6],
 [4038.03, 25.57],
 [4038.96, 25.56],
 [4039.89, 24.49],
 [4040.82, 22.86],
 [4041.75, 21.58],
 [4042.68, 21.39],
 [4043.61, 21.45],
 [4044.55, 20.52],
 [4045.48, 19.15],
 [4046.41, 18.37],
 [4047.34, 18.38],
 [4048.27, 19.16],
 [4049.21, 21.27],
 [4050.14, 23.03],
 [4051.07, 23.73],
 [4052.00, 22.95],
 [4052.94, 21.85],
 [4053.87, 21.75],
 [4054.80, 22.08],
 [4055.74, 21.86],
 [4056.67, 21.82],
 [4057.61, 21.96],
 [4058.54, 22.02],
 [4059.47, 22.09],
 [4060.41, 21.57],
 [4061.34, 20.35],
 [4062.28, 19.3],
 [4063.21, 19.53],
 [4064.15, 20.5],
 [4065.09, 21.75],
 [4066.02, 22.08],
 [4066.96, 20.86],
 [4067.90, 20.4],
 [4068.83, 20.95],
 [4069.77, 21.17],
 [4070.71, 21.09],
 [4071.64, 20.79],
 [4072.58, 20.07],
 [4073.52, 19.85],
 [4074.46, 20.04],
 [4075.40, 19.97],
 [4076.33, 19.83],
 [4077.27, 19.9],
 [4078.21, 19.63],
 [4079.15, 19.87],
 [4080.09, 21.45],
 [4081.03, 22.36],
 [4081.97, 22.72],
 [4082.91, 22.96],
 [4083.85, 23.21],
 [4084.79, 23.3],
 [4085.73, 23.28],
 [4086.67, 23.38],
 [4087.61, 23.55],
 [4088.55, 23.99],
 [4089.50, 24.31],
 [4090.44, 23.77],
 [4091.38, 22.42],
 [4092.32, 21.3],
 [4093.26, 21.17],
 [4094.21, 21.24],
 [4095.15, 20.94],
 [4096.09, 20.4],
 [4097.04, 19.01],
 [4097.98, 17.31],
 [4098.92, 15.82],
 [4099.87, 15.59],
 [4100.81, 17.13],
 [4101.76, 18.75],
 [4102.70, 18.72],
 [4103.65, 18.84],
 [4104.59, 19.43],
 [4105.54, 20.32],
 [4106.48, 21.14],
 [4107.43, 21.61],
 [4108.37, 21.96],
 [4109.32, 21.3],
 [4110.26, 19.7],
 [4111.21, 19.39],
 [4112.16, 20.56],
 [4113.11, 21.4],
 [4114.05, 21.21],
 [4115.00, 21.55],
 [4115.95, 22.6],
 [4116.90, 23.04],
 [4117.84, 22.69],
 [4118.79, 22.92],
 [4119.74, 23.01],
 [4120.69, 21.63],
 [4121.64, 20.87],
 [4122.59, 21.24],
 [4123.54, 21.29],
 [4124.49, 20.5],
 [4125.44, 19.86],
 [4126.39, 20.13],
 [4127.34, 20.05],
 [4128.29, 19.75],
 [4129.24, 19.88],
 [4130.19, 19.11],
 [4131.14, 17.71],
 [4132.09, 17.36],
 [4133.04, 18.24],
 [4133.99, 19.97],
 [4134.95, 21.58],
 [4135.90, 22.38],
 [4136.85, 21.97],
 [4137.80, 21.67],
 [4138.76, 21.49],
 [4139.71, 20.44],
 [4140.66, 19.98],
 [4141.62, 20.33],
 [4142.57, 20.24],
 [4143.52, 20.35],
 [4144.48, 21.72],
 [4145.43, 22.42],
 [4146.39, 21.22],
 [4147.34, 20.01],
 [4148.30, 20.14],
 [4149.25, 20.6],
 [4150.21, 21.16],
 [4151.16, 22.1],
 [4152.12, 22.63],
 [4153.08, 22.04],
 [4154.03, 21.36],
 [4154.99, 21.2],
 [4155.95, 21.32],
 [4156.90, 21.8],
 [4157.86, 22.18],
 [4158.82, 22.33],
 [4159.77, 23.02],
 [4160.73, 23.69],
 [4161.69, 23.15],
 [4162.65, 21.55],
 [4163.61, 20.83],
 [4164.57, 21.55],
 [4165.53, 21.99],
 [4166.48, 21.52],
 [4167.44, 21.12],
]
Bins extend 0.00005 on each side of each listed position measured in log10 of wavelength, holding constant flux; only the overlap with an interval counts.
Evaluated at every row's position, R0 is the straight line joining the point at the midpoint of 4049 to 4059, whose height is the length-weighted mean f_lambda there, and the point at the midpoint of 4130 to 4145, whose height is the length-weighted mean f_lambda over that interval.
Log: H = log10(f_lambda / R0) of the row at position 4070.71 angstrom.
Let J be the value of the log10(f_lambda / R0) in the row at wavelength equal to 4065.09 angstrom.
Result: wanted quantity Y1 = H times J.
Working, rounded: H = -0.02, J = 0.00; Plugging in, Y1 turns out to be 0.0001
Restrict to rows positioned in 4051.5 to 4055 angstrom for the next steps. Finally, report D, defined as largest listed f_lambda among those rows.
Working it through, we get 22.95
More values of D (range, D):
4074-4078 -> 20.04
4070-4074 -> 21.09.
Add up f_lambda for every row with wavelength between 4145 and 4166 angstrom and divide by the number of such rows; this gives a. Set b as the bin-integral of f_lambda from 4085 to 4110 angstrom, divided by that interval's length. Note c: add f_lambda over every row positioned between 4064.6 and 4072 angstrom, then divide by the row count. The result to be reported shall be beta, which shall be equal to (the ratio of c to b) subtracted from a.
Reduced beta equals 20.7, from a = 21.7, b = 20.7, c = 21.1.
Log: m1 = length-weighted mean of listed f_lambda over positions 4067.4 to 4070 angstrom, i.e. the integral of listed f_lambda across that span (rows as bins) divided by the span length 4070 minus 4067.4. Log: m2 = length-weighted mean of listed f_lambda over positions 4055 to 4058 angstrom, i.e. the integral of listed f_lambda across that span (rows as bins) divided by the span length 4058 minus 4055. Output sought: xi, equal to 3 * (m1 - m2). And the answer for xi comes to -3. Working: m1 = 20.8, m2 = 21.8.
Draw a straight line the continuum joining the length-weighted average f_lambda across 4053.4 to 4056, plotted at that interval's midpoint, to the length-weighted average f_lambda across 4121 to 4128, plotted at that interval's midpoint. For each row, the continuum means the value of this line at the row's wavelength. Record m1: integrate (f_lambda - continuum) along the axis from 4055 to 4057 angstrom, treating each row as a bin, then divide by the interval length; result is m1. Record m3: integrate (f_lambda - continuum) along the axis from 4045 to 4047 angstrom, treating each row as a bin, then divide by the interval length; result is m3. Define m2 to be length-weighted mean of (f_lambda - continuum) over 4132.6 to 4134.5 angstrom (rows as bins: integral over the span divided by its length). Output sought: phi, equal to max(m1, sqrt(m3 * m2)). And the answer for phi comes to 2.0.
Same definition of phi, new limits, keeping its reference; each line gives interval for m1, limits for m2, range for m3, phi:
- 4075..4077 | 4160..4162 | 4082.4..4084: 2.4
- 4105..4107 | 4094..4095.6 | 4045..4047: 0.5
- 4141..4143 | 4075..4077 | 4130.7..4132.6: 2.1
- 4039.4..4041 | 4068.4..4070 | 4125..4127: 1.7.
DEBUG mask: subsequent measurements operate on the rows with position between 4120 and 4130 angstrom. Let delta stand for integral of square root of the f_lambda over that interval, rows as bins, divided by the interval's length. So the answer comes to 4.53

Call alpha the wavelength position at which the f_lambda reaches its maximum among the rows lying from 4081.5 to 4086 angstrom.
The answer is 4084.79 angstrom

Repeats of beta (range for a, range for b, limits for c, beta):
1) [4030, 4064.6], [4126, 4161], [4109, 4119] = 20.5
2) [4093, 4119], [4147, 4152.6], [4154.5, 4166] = 19.2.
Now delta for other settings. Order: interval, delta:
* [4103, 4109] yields 4.53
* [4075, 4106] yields 4.55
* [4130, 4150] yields 4.52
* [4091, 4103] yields 4.37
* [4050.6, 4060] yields 4.71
